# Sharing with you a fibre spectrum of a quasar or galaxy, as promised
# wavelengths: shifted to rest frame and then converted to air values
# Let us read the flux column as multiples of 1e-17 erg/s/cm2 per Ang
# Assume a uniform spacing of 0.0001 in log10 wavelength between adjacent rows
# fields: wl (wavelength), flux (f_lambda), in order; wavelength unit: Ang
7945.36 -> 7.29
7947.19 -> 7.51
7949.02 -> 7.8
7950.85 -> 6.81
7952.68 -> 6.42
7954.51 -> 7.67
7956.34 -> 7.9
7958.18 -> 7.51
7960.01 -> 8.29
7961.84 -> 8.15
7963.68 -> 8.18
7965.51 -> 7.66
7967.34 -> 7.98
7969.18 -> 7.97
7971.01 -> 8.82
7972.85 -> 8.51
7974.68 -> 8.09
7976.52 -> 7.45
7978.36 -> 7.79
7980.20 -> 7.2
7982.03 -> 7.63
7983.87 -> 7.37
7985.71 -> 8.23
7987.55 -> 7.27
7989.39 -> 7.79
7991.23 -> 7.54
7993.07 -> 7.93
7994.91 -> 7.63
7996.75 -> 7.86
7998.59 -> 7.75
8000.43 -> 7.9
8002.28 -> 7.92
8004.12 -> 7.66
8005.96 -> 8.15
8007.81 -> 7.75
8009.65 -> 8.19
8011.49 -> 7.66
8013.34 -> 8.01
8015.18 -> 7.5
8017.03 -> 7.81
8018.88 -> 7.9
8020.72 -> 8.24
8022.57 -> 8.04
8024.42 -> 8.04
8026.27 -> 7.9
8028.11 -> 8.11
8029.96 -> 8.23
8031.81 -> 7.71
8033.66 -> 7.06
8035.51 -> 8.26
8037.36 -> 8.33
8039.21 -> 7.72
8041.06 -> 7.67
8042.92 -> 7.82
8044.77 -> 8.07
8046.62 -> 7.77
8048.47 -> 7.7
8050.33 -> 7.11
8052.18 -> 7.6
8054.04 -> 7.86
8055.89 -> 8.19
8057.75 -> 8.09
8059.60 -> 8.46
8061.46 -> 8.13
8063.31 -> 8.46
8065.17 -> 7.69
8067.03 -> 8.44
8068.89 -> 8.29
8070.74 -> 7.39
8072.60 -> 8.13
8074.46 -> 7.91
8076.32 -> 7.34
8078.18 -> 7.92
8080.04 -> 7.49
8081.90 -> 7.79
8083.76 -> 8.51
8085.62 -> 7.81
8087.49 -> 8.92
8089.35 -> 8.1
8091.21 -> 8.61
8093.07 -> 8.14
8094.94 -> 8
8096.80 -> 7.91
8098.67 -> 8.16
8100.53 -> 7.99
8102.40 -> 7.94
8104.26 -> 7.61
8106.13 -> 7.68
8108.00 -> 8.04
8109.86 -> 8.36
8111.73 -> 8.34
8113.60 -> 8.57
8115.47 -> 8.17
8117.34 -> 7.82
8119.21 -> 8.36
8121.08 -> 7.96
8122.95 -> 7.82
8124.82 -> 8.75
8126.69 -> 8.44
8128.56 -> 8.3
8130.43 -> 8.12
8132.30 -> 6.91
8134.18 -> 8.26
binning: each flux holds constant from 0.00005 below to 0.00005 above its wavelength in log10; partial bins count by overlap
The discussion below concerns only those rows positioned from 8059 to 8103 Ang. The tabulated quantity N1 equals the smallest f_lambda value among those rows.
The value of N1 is 7.34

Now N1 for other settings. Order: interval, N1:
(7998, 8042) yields 7.06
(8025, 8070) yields 7.06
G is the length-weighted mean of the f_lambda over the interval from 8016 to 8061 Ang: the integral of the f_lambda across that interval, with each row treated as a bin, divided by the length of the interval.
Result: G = 7.90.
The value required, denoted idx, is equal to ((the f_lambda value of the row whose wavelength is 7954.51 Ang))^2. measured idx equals 59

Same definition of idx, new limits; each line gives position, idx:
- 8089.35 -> 66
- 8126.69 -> 71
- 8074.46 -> 63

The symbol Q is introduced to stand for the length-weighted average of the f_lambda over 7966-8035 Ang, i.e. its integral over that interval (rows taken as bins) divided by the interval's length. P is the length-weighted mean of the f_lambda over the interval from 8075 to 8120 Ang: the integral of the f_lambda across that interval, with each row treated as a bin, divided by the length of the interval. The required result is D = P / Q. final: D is 1.03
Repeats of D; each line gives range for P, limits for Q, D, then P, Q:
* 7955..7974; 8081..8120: 0.99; 8.09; 8.13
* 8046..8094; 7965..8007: 1.02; 8.00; 7.83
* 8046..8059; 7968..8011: 0.99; 7.78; 7.84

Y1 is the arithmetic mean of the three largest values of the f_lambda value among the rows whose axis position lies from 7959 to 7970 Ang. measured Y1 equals 8.2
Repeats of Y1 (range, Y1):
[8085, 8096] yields 8.6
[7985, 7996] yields 8.0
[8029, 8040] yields 8.3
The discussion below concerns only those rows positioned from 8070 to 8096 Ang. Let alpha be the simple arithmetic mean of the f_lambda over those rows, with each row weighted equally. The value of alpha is 8.00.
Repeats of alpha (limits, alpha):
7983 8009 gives 7.77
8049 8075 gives 7.98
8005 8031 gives 7.97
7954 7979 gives 8.00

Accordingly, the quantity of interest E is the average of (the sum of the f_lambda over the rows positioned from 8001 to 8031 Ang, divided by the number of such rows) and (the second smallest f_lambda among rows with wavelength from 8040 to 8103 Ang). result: 7.64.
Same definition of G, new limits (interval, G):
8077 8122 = 8.09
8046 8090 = 7.96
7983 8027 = 7.83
